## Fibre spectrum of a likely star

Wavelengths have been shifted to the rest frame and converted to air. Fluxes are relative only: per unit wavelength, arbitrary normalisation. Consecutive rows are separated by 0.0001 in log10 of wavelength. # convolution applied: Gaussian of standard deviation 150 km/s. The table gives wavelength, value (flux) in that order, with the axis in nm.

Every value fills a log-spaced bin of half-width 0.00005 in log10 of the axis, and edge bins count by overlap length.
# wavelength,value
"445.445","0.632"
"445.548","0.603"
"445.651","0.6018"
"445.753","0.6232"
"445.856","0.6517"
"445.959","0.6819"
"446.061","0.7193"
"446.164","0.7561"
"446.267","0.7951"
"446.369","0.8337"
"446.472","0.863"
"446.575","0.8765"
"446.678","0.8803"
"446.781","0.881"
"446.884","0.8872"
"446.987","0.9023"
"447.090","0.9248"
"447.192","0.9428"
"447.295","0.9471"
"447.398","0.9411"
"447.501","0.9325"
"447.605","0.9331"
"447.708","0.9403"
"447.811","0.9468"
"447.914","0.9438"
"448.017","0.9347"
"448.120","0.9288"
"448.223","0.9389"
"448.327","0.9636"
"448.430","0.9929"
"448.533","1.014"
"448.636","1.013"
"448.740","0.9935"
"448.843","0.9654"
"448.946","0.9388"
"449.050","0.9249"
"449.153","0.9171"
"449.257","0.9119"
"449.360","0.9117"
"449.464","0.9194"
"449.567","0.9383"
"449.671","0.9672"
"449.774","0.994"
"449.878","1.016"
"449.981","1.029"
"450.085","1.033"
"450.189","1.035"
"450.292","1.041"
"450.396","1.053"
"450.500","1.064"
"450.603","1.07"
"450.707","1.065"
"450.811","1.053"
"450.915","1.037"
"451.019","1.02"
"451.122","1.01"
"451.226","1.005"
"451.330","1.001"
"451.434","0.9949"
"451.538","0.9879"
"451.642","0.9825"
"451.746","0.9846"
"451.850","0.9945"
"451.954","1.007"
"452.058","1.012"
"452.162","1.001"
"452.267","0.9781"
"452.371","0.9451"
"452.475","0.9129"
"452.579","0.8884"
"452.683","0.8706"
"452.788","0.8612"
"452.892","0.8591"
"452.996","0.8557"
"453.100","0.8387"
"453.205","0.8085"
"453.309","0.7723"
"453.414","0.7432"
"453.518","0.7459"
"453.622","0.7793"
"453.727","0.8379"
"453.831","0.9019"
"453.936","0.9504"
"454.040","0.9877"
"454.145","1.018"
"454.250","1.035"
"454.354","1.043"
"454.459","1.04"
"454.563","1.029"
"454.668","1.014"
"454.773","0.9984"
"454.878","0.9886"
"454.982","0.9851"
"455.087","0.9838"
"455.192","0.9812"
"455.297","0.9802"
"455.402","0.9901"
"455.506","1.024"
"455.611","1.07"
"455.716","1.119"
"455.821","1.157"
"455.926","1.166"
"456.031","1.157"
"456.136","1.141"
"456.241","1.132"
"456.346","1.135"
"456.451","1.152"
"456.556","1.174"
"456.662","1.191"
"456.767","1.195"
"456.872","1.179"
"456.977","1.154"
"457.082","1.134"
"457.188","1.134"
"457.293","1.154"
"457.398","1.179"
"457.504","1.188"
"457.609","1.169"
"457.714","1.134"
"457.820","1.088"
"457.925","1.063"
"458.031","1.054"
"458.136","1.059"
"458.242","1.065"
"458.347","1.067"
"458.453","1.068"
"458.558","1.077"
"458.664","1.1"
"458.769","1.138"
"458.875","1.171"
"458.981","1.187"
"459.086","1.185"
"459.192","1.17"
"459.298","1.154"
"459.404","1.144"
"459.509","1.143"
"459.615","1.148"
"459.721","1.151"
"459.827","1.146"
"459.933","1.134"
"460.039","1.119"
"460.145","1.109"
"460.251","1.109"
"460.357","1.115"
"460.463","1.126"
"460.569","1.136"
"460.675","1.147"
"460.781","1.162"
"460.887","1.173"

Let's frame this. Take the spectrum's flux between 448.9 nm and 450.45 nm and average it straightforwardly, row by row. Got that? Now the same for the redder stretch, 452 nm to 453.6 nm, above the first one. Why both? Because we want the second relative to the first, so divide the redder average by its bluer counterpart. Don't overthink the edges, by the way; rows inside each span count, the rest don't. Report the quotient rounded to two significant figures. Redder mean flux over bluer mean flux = 0.89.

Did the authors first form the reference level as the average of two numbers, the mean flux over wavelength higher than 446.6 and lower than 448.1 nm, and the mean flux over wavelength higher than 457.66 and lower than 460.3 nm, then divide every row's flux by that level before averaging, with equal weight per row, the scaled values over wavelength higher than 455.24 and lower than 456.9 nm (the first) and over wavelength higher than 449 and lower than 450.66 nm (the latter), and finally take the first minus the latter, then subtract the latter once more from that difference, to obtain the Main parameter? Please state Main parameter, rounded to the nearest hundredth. -0.84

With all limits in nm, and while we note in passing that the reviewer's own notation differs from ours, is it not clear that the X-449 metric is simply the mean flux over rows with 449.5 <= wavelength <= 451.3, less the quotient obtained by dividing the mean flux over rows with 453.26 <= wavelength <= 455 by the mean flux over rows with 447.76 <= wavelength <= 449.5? 0.043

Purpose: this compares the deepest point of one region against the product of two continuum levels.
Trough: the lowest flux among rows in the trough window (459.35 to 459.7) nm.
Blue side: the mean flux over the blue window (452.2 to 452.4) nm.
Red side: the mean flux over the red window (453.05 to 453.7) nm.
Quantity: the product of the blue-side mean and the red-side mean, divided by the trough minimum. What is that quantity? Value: 0.66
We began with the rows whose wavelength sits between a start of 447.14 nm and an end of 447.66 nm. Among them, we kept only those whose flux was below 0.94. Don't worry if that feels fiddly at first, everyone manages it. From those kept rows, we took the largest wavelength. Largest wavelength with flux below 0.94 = 447.605 nm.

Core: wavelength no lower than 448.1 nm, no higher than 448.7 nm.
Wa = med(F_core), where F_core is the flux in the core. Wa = 0.98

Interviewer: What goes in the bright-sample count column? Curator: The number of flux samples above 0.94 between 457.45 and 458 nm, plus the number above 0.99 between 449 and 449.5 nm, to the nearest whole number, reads 5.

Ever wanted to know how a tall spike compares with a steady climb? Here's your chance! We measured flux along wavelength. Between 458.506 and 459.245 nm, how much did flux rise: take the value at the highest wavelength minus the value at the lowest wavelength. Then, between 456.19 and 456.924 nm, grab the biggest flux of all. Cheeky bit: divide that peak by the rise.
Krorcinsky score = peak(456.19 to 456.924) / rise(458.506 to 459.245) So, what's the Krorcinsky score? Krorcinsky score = 13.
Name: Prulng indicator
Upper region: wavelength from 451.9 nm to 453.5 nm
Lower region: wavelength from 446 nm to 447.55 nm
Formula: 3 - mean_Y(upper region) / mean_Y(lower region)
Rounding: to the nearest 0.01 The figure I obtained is 1.98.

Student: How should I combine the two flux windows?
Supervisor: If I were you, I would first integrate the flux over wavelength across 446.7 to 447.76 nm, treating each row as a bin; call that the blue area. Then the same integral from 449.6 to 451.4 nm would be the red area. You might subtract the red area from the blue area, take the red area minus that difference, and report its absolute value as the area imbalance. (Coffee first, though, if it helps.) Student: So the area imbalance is 2.7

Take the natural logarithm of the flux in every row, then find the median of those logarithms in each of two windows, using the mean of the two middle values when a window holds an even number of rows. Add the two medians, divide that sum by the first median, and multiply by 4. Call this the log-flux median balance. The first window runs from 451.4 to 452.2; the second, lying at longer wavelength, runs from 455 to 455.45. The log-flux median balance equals 17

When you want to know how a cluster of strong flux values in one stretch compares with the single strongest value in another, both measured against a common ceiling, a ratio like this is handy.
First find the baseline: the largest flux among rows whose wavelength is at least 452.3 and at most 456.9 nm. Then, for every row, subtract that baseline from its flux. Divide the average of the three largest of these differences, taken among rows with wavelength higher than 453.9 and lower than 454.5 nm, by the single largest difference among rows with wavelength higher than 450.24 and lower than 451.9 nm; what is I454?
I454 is 1.25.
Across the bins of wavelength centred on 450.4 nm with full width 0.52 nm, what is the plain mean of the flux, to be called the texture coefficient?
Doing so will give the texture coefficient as 1.05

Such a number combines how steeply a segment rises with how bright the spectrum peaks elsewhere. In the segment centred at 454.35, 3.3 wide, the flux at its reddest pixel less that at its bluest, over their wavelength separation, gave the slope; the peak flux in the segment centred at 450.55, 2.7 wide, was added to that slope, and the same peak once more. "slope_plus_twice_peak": 2.24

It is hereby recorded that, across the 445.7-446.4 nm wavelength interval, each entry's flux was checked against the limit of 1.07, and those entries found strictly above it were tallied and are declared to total 0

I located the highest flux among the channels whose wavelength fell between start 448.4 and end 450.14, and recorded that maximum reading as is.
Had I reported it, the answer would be 1.033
